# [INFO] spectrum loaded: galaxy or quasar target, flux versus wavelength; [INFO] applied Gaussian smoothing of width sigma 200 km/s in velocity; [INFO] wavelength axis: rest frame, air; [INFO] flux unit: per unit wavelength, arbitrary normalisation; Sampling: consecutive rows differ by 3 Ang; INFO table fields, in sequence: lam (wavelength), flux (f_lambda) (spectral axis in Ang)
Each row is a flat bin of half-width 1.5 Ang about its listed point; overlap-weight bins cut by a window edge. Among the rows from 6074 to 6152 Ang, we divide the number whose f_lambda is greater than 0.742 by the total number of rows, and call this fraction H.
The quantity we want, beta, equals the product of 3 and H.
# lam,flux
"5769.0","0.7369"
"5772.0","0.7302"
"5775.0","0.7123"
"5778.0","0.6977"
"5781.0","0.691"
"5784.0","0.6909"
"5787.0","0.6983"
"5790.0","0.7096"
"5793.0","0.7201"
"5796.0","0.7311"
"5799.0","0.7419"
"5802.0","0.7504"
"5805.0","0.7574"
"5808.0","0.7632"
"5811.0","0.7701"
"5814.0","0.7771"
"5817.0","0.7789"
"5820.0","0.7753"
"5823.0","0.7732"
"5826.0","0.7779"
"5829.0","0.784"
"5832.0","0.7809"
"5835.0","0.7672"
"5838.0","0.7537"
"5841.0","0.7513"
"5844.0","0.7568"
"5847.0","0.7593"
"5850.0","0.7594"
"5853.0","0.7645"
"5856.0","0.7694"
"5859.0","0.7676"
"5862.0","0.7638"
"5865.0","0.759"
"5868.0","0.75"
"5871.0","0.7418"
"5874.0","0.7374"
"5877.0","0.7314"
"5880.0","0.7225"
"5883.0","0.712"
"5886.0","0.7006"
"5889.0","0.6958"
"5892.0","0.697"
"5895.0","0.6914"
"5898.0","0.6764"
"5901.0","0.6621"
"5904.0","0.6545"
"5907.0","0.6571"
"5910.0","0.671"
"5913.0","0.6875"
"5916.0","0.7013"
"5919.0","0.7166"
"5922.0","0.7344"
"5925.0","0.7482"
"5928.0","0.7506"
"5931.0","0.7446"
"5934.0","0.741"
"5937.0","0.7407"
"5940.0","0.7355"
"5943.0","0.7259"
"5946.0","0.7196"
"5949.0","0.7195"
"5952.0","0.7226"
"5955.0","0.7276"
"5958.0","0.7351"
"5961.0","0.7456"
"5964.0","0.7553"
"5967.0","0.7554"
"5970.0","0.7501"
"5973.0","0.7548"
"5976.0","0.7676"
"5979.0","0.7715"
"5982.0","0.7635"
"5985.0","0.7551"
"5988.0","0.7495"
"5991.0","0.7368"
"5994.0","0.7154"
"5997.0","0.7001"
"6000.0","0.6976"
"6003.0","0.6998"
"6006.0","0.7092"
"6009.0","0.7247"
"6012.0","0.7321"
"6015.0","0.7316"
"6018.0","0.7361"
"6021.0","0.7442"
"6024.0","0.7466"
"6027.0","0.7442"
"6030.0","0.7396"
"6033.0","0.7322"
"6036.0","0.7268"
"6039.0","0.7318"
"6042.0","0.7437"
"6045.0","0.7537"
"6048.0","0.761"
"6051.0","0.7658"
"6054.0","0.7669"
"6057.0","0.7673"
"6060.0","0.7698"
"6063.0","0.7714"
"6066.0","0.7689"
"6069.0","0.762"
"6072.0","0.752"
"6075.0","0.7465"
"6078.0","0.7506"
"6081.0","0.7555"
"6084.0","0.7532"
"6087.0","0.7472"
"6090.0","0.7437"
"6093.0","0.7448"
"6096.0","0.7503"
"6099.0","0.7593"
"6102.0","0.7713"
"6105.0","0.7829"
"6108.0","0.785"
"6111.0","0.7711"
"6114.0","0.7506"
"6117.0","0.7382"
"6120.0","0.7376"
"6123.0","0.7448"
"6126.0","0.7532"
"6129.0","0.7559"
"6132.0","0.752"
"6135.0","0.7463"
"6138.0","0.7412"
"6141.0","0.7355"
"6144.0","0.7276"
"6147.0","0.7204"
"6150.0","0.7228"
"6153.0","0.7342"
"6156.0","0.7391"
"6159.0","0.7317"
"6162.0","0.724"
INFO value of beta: 2.19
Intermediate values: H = 0.73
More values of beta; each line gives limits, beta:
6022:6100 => 2.54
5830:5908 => 1.50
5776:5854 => 2.08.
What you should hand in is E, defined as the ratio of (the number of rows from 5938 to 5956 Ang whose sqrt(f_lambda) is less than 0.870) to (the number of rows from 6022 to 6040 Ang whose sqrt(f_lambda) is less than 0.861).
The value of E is 1.5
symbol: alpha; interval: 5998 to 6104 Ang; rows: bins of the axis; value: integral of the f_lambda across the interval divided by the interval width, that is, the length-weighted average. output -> 0.746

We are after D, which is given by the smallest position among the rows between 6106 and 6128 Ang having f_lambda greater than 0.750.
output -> 6108.0 Ang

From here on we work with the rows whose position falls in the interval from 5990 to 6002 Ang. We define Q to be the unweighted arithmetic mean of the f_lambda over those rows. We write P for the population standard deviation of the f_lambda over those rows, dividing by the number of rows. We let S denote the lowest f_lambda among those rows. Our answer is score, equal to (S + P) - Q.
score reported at 0.001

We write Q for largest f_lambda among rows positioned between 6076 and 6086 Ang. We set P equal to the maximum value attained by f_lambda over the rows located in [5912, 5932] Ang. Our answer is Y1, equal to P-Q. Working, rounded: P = 0.7506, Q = 0.7555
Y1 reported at -0.005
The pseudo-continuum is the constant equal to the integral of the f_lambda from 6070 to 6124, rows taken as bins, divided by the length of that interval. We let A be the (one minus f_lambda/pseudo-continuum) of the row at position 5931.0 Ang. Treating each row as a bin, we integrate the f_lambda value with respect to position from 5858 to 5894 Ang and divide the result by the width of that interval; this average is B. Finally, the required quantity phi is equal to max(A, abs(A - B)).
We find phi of 0.717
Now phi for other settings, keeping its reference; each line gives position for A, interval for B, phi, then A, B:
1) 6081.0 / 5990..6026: 0.724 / -0.001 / 0.723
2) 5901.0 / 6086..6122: 0.634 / 0.123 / 0.757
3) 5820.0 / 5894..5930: 0.724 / -0.027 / 0.697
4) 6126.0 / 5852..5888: 0.740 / 0.002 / 0.742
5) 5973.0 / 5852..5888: 0.742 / 0.000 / 0.742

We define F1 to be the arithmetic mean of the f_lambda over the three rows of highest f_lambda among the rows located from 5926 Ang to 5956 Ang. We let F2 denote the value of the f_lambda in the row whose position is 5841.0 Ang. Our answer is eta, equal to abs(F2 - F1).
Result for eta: 0.006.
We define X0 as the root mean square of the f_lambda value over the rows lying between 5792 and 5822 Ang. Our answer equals 0.757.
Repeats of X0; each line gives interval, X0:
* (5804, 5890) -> 0.756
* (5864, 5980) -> 0.724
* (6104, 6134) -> 0.757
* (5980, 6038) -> 0.731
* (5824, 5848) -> 0.766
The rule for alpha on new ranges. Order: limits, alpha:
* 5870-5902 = 0.706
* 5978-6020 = 0.730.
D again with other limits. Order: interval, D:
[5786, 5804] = 5802.0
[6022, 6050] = 6045.0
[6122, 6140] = 6126.0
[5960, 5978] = 5964.0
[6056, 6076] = 6057.0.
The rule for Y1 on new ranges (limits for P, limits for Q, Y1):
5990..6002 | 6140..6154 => 0.001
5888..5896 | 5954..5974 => -0.058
